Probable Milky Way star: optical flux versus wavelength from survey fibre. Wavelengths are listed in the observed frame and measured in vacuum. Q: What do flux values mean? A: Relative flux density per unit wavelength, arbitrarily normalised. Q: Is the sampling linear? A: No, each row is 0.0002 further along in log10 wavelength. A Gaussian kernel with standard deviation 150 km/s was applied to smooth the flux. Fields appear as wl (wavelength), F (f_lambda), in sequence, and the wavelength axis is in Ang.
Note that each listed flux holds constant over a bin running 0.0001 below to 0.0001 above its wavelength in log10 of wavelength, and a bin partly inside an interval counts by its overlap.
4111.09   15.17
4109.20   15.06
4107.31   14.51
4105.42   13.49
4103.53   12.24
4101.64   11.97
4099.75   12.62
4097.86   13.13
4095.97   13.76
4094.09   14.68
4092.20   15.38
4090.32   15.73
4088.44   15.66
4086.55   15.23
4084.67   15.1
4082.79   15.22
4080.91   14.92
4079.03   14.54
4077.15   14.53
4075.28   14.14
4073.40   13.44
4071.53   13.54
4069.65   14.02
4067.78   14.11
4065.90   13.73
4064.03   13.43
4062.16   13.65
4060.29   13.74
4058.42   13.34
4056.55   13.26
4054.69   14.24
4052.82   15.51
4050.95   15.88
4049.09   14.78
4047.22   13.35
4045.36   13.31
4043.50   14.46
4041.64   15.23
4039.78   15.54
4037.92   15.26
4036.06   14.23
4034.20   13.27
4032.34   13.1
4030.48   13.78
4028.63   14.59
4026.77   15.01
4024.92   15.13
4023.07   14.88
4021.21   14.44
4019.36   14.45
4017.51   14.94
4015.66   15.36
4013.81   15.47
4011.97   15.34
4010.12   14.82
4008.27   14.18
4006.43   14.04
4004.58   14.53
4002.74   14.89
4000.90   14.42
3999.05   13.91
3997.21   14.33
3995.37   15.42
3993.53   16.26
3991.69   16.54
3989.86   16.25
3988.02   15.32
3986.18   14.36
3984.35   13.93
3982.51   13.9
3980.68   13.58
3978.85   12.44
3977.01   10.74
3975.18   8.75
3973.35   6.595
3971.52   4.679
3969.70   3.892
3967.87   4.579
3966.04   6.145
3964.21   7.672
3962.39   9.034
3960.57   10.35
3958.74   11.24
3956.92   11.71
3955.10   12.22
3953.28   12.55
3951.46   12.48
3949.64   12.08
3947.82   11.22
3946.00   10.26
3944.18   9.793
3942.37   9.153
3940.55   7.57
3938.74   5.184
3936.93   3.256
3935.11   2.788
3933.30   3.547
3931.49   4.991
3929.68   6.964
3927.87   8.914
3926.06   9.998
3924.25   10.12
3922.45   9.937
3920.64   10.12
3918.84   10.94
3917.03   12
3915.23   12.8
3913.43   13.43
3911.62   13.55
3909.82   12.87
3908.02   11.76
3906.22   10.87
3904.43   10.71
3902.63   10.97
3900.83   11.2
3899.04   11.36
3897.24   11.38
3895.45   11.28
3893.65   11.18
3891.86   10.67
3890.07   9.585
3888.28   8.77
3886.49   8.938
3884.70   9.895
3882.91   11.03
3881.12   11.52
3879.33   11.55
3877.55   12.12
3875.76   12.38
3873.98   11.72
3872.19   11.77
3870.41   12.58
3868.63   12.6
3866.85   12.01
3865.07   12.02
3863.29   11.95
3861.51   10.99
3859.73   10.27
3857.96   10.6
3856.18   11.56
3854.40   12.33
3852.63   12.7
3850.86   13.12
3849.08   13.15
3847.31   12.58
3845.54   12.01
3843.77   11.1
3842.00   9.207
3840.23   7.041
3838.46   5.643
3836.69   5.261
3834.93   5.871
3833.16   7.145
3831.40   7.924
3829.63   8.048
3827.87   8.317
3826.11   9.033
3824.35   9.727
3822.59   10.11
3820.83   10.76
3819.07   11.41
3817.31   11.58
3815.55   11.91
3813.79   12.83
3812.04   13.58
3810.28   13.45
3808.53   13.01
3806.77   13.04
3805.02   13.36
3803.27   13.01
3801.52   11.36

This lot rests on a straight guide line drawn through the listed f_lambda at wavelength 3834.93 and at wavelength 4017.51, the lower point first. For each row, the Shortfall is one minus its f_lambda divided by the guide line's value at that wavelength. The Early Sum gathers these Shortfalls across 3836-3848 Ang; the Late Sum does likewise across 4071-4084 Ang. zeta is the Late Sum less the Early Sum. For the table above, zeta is 4.4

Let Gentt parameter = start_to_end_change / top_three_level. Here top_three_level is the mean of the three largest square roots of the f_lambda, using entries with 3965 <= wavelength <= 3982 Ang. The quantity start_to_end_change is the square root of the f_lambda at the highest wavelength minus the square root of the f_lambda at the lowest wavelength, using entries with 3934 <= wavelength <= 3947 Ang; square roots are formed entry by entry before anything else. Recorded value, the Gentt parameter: 0.44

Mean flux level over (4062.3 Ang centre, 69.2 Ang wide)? 14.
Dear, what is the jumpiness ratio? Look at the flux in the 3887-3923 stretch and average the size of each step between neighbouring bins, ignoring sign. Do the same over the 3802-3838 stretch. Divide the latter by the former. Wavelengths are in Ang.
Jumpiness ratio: 0.99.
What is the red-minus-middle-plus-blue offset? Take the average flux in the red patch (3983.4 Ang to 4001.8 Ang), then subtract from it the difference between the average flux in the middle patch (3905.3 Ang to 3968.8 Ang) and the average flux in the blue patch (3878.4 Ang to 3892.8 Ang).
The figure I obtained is 16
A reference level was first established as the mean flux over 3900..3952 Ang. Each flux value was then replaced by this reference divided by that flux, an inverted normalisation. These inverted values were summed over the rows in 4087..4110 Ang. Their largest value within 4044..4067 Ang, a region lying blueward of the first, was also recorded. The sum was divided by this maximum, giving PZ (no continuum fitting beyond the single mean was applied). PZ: 11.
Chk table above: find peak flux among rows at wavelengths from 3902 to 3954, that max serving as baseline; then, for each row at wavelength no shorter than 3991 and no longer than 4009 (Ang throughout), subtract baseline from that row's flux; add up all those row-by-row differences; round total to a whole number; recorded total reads 13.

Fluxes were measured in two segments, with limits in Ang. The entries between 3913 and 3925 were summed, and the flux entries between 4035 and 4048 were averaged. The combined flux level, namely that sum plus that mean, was 94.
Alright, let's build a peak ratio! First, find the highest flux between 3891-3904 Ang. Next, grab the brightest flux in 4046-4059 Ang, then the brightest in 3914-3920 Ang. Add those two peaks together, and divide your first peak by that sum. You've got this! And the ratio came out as 0.40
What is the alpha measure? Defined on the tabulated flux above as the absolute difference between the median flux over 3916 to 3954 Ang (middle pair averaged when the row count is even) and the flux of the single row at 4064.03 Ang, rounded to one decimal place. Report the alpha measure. 3.5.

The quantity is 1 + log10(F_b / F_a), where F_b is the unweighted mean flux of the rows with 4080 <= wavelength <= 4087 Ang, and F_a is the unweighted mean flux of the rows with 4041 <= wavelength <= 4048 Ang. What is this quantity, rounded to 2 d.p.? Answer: 1.03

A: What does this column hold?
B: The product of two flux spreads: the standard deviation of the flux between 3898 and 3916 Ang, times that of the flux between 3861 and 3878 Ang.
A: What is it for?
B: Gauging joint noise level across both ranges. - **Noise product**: 0.5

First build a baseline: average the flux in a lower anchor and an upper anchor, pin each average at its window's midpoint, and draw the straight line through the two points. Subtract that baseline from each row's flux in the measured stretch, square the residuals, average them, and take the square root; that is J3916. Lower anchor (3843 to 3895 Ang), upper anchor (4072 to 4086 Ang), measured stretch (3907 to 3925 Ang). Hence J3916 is 1.5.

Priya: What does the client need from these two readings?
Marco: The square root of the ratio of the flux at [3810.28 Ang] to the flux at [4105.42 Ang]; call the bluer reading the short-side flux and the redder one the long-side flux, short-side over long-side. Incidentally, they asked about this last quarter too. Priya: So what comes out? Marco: 1.00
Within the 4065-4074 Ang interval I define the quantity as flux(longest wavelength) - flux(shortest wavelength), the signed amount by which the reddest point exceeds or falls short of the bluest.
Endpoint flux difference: -0.29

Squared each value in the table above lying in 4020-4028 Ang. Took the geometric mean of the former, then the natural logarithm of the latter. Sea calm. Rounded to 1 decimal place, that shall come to 5.4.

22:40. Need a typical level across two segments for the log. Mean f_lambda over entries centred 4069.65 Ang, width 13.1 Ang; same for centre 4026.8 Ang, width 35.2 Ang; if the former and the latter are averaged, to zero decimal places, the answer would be 14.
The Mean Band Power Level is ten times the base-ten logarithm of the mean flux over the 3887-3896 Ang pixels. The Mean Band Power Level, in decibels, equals 10.1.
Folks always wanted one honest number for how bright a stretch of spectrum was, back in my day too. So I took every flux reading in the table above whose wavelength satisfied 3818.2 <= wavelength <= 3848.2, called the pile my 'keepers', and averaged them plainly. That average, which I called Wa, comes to 8.9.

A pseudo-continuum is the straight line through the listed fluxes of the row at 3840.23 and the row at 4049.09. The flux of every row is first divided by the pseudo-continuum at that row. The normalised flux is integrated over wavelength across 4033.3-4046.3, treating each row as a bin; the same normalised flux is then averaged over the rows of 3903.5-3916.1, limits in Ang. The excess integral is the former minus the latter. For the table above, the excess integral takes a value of 11.8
